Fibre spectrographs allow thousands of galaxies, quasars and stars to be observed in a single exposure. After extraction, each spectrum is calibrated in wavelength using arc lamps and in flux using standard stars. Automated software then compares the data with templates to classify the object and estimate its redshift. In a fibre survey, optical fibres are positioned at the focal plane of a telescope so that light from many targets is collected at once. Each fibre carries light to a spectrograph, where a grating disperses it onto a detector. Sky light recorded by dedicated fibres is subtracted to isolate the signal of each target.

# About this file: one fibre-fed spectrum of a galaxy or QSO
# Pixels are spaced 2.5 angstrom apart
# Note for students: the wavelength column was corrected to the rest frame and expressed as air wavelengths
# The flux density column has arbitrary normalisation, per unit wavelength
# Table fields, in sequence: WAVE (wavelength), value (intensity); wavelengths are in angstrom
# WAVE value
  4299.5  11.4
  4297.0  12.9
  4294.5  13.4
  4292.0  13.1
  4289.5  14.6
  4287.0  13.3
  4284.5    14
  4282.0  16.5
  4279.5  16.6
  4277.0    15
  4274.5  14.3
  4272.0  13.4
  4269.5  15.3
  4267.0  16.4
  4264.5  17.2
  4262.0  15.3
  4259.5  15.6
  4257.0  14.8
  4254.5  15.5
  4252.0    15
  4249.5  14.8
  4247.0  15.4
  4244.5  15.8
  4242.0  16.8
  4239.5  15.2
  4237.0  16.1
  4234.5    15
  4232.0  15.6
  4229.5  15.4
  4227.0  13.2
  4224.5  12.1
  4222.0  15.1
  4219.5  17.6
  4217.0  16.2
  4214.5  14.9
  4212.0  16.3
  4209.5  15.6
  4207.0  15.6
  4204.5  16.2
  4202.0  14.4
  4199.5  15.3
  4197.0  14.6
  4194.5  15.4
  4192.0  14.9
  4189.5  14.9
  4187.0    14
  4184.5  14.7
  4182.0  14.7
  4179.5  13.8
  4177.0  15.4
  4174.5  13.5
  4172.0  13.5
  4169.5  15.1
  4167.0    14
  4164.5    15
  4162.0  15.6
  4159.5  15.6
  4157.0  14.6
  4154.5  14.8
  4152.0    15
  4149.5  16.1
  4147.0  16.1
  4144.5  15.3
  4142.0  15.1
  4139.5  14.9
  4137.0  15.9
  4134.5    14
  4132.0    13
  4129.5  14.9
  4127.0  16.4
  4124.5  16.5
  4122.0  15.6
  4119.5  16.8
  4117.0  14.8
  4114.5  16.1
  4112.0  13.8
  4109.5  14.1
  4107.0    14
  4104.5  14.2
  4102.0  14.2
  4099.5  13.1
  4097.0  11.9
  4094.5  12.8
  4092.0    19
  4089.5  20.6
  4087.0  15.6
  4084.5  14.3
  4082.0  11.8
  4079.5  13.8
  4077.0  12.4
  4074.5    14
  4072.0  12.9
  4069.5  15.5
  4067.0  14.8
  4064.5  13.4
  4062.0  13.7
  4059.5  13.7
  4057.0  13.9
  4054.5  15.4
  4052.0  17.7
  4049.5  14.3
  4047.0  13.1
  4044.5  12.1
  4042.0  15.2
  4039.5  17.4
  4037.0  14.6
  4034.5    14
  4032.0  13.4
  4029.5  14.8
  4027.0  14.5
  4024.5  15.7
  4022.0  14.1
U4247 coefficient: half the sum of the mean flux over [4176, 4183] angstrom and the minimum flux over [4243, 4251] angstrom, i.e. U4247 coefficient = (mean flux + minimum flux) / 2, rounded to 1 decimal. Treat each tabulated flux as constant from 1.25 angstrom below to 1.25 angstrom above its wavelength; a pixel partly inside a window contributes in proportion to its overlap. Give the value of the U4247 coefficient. 14.7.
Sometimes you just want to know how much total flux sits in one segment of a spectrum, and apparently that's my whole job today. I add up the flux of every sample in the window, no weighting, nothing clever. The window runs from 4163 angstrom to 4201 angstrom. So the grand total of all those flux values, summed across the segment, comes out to 219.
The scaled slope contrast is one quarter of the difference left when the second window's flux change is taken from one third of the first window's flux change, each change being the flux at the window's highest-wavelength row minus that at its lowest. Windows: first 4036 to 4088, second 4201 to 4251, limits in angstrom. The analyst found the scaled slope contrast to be 0.0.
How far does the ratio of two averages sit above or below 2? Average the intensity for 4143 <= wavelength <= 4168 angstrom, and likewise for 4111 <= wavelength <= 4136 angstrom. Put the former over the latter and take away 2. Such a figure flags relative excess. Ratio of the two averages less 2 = -1.00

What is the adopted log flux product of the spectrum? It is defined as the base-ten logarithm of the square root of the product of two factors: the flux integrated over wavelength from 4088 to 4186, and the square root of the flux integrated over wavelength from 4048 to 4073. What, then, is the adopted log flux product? 2.22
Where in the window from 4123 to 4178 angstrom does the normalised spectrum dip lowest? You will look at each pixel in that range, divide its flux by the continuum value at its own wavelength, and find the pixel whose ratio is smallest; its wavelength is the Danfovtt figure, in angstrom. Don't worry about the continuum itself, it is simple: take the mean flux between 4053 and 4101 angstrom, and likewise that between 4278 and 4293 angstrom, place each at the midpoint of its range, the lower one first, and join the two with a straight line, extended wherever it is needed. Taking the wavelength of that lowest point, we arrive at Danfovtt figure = 4132.0 angstrom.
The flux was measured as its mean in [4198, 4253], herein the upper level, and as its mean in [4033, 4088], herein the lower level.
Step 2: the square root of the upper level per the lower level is 1.04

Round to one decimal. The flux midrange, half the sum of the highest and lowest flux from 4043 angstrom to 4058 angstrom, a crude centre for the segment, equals 14.9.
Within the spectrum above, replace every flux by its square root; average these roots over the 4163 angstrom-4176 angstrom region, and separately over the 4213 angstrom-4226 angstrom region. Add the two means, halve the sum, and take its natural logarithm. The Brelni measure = 1.343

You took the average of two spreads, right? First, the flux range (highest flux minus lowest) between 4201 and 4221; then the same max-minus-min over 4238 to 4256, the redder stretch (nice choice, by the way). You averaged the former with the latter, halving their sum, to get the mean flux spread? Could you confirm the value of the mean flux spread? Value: 2.6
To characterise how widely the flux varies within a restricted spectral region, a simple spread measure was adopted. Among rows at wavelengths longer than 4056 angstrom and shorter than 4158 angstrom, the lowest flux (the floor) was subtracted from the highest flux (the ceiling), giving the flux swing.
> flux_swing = 8.8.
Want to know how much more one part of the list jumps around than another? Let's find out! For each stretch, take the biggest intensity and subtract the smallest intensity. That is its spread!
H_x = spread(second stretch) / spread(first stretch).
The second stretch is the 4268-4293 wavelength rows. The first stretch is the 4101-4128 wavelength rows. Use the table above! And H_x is 1.17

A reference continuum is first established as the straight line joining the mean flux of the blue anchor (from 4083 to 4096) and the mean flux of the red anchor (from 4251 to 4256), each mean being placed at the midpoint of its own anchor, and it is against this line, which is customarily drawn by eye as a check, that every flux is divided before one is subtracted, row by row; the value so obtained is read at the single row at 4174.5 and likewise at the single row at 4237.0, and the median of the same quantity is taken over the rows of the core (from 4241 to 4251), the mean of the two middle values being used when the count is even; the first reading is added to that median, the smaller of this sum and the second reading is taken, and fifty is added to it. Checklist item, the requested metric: 49.9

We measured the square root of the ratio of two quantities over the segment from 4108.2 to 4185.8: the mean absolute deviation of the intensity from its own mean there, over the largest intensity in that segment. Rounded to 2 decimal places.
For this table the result 0.21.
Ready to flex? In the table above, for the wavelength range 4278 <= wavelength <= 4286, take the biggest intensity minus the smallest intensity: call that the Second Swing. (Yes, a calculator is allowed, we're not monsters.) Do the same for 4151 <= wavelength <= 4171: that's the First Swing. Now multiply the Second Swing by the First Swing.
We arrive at 4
